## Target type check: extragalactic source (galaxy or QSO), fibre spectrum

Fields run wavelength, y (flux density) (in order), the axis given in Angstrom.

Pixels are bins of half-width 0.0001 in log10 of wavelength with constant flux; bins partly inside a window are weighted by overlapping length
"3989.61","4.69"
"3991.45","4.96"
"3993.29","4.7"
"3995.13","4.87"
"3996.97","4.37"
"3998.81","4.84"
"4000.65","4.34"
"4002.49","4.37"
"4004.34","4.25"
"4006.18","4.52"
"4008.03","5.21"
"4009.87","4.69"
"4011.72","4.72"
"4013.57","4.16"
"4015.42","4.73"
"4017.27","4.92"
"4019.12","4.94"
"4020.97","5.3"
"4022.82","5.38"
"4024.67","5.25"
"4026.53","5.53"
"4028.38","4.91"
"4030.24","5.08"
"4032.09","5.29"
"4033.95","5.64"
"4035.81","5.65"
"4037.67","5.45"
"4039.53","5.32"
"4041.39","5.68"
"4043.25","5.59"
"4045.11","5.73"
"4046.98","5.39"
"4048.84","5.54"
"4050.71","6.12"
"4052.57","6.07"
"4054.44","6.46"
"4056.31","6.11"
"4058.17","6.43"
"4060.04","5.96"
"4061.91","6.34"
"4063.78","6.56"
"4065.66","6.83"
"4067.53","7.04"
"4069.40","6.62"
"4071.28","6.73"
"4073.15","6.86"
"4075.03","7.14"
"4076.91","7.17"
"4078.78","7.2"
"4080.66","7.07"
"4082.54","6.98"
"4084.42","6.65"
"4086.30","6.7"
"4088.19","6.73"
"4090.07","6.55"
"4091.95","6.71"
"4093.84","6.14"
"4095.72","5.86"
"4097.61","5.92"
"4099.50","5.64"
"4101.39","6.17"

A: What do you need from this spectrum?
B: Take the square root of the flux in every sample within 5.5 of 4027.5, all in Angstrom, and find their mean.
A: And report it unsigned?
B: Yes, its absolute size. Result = 2.29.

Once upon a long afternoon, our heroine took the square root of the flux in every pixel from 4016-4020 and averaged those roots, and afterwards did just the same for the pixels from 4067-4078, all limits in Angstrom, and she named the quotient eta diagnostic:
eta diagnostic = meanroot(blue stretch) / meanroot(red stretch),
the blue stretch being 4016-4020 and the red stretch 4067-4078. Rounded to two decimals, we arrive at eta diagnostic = 0.84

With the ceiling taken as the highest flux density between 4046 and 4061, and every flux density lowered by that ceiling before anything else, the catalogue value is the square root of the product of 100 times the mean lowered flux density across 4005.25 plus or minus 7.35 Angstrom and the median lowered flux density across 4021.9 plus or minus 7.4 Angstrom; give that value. 16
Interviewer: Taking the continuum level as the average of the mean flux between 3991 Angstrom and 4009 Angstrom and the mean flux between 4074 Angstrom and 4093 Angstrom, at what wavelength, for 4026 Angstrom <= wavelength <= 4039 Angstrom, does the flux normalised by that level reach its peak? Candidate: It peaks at 4035.81 Angstrom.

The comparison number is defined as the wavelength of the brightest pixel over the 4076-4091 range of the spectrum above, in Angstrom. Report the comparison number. 4078.78 Angstrom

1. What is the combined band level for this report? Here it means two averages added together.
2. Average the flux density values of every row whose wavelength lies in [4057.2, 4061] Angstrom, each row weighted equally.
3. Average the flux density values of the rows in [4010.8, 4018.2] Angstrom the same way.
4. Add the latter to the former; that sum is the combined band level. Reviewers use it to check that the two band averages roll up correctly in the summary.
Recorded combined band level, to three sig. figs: 10.8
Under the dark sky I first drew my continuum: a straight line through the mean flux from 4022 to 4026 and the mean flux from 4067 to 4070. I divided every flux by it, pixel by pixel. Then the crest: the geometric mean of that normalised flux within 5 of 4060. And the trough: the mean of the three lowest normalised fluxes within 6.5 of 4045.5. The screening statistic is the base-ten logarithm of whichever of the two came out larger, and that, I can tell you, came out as -0.018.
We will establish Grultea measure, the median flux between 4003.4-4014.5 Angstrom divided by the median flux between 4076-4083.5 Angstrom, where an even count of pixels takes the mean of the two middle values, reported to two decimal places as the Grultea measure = 0.65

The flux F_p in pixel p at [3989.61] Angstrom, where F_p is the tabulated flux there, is 4.69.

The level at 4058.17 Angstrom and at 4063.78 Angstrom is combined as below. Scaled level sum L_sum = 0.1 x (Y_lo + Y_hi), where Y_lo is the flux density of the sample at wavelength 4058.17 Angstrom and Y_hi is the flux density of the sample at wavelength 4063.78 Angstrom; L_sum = 1.3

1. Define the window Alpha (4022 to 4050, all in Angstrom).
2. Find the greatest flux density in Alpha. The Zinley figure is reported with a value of 5.73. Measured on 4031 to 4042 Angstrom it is 5.68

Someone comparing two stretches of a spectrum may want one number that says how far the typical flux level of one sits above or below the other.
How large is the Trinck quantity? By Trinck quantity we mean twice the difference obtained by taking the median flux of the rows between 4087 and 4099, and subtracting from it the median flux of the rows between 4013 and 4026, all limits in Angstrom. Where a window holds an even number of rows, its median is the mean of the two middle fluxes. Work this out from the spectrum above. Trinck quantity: 2.8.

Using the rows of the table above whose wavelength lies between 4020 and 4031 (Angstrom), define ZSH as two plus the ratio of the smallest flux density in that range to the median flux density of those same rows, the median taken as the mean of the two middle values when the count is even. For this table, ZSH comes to 2.93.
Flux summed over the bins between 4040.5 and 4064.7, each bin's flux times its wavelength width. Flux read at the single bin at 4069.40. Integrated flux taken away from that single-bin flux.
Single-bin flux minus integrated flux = -139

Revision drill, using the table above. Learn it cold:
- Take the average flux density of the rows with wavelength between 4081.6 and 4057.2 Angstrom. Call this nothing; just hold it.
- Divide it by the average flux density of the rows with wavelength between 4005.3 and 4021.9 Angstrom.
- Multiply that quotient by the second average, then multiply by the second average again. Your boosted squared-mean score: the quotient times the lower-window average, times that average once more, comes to 32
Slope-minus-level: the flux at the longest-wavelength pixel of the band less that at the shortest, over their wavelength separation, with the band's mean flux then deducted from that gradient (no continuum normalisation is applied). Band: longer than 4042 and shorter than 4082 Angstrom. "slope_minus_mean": -6.4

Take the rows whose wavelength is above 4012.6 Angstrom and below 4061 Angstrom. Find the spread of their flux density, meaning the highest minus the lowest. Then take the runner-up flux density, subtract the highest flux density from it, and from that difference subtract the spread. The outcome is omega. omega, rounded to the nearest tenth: -2.3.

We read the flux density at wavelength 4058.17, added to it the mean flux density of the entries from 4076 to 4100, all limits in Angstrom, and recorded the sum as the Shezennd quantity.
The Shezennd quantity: 13.0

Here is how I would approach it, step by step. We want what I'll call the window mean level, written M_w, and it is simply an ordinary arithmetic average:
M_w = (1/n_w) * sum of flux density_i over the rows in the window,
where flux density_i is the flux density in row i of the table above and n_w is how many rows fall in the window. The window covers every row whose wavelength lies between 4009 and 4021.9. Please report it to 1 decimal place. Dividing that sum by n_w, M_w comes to 4.8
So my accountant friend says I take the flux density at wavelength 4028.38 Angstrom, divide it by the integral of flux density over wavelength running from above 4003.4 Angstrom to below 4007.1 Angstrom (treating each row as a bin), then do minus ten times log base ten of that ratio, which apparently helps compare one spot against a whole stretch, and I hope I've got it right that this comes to 5.2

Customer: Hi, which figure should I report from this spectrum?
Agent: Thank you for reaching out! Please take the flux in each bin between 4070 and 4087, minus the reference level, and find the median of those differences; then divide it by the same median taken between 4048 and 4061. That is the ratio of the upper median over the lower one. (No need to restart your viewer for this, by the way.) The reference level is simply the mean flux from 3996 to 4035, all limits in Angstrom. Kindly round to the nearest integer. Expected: 2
